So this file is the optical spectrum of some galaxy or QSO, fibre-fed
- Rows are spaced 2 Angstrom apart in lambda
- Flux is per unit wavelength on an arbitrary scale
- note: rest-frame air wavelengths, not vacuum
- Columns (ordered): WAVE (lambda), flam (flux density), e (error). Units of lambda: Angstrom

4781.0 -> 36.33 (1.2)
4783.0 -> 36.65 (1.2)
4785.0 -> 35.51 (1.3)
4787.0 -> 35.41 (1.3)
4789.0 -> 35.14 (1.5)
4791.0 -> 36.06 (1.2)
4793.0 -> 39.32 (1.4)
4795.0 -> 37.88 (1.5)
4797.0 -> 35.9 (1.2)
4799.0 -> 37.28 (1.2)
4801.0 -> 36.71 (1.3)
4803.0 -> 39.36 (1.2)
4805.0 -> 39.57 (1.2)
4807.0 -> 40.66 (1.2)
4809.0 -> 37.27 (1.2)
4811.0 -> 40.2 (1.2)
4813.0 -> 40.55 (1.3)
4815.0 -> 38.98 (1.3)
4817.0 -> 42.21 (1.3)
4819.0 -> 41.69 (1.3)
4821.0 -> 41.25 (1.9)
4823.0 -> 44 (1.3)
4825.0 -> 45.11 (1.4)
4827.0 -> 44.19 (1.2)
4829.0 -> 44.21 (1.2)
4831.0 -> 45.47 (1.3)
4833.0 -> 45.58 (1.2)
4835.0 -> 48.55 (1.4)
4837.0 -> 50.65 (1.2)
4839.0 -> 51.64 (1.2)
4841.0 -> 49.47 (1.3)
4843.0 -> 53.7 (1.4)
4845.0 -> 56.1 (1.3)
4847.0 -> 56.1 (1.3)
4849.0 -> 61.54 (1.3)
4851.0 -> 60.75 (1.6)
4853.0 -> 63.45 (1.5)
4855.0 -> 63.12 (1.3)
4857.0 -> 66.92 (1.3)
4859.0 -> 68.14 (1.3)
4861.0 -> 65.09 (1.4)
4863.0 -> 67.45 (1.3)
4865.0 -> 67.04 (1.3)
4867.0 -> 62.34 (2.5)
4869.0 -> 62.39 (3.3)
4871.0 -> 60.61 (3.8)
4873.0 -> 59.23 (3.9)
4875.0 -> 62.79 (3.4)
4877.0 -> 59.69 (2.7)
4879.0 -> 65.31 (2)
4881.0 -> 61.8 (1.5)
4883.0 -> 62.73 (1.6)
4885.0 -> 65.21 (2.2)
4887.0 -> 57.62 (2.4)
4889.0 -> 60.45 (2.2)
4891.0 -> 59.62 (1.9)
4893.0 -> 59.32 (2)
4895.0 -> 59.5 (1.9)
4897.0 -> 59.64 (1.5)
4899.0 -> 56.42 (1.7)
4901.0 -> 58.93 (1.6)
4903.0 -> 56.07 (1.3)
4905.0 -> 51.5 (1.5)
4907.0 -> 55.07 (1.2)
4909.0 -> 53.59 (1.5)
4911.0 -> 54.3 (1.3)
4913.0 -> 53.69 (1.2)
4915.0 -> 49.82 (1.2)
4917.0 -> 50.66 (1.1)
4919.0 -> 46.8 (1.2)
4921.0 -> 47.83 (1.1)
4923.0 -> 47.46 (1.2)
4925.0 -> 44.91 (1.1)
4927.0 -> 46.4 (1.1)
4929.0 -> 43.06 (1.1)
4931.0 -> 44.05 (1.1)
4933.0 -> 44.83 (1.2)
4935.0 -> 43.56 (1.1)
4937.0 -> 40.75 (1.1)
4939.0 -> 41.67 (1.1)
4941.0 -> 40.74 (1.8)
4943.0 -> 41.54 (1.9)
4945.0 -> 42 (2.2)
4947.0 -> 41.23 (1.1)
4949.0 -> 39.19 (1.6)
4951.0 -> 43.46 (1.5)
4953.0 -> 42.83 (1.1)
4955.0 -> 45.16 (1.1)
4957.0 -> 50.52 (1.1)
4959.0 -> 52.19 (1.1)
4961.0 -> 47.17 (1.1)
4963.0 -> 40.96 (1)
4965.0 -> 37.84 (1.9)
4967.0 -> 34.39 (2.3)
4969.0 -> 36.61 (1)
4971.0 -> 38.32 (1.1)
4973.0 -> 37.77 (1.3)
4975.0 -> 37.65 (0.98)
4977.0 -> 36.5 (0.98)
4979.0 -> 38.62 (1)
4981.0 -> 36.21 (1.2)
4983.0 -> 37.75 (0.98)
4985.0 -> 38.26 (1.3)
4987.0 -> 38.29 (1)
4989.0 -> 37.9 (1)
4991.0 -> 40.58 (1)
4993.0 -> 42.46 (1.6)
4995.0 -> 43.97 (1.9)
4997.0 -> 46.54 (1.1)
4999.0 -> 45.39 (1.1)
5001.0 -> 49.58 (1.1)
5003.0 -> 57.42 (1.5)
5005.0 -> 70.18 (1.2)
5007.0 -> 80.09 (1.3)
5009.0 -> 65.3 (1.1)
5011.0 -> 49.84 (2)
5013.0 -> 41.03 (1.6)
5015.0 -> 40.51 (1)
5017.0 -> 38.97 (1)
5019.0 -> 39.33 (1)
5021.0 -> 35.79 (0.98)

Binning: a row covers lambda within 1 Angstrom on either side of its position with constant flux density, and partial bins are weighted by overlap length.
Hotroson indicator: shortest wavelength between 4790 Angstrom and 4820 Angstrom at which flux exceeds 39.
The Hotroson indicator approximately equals 4793.0 Angstrom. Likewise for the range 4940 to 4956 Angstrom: 4941.0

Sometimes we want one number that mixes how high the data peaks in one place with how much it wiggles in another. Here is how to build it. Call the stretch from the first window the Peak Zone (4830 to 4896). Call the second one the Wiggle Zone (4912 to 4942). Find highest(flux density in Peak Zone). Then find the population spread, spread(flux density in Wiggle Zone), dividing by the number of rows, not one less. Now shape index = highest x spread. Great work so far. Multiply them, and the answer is 246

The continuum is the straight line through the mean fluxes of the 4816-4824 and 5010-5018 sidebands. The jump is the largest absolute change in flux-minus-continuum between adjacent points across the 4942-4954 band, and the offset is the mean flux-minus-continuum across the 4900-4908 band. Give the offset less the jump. 8.7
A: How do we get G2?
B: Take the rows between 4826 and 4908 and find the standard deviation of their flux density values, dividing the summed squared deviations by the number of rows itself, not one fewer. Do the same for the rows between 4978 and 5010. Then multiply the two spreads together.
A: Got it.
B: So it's 84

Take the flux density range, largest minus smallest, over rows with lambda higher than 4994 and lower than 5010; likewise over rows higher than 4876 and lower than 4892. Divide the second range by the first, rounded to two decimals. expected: 0.21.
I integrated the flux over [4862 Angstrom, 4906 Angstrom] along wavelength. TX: 2671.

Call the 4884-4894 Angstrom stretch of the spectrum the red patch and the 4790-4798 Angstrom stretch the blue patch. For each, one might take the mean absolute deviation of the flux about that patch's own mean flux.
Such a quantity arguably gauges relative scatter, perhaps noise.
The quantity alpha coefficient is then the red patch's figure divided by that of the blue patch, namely 1.5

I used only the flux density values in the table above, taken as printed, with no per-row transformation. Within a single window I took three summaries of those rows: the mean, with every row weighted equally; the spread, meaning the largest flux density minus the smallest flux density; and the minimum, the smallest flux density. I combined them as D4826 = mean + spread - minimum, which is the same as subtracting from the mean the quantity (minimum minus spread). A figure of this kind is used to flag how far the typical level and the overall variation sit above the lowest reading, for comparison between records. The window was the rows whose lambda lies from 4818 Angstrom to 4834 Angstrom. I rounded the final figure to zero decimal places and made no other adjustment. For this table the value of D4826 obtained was 7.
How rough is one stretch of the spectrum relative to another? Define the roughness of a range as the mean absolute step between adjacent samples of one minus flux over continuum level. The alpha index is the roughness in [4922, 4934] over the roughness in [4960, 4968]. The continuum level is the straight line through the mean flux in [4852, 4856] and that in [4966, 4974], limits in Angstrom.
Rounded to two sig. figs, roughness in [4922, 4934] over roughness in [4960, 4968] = 0.42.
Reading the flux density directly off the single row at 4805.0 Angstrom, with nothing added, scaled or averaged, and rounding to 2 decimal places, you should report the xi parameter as 39.57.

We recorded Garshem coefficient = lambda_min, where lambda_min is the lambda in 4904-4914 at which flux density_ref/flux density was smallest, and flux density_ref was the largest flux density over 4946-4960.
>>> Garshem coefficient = 4907.0 Angstrom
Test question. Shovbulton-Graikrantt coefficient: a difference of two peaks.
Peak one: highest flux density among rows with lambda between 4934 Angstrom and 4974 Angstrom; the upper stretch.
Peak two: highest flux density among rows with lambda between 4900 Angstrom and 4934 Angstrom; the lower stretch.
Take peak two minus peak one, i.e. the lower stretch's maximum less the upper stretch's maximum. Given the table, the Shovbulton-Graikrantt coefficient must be 7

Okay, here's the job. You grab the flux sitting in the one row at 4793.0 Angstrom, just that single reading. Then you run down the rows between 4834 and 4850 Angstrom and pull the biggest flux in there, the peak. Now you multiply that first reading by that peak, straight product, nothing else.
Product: 2420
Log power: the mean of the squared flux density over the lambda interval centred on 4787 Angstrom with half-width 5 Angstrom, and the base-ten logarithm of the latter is 3.11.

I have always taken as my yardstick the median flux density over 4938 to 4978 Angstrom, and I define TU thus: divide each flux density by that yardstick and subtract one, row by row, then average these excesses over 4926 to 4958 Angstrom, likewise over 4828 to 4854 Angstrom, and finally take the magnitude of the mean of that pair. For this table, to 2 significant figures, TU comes 0.17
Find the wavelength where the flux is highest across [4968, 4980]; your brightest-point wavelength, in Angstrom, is 4979.0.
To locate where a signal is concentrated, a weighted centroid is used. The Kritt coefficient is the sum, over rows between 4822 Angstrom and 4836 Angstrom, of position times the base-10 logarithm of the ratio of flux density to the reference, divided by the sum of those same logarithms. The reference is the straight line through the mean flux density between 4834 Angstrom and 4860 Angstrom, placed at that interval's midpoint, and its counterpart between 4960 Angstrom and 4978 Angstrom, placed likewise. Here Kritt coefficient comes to 4828.5 Angstrom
